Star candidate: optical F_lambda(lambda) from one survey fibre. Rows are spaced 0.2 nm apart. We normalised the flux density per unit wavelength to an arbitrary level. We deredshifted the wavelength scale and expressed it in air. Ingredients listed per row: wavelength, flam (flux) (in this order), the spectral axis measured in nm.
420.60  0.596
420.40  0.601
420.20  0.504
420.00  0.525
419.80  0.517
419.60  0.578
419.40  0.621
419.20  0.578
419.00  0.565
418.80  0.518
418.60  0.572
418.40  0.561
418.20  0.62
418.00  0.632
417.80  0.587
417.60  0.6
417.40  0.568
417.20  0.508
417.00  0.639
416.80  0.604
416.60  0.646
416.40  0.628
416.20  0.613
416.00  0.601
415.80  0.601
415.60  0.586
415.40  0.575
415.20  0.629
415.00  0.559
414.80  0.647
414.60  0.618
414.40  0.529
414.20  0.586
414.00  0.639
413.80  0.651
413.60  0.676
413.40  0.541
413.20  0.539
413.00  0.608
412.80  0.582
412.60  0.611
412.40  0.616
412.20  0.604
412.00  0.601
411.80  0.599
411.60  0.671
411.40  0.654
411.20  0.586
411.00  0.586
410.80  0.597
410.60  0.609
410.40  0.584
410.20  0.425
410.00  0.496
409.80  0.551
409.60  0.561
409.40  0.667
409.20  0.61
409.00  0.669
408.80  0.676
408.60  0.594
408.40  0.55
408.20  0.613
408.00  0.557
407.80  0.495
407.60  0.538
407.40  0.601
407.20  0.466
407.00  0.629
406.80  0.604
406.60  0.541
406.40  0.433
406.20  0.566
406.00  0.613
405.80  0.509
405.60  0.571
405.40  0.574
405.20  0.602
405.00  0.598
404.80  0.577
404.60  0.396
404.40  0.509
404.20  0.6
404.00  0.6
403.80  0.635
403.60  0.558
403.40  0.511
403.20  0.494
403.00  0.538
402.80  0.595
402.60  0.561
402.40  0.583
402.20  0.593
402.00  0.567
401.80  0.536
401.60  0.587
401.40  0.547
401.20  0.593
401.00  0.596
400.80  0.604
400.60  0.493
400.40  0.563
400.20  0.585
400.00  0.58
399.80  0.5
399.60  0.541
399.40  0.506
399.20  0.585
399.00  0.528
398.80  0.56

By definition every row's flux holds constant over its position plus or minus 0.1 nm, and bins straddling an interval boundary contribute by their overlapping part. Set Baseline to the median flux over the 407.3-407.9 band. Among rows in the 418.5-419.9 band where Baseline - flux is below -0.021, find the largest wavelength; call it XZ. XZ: 419.60 nm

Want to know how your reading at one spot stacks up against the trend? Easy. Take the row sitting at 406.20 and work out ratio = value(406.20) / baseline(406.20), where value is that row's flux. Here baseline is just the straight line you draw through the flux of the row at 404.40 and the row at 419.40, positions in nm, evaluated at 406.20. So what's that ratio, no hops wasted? 1.08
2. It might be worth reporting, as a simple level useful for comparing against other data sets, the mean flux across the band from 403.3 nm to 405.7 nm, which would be 0.561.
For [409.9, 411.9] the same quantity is 0.581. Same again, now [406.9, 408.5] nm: 0.556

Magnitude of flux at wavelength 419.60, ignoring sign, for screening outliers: 0.58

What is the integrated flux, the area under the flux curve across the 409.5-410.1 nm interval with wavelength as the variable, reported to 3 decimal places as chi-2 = 0.322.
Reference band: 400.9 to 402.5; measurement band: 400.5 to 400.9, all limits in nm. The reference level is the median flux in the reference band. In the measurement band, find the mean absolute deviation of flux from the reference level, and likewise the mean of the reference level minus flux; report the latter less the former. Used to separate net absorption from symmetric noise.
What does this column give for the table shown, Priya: -0.02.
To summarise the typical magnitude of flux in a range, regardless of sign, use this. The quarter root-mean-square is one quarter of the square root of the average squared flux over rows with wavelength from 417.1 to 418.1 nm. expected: 0.145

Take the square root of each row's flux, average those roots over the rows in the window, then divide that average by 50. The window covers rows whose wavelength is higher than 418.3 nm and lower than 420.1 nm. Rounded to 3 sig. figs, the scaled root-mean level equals 0.0150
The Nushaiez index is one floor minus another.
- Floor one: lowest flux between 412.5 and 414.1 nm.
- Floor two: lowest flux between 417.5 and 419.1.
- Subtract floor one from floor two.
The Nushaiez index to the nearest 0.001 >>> -0.021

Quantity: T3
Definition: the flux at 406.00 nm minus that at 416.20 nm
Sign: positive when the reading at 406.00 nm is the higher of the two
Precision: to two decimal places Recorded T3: 0.00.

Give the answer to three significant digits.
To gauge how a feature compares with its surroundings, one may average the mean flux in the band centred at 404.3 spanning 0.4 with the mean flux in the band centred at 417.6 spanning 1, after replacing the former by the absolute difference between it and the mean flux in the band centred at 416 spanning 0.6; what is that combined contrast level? 0.315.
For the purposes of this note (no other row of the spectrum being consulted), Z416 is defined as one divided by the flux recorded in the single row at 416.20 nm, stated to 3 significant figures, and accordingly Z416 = 1.63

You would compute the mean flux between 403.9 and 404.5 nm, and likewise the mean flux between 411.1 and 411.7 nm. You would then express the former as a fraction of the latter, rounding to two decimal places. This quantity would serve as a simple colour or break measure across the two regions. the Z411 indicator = 0.89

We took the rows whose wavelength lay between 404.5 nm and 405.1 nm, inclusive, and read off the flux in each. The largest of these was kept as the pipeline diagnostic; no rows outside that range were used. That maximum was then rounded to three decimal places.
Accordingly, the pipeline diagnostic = 0.598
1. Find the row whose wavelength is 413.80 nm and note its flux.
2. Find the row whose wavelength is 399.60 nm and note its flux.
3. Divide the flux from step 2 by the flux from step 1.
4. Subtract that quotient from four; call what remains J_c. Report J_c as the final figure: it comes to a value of 3.17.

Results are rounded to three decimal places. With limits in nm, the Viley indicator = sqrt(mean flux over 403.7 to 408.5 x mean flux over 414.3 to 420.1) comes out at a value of 0.572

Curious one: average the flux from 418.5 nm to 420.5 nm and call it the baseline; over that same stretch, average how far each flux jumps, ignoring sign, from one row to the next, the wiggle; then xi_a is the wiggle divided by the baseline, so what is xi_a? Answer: 0.077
